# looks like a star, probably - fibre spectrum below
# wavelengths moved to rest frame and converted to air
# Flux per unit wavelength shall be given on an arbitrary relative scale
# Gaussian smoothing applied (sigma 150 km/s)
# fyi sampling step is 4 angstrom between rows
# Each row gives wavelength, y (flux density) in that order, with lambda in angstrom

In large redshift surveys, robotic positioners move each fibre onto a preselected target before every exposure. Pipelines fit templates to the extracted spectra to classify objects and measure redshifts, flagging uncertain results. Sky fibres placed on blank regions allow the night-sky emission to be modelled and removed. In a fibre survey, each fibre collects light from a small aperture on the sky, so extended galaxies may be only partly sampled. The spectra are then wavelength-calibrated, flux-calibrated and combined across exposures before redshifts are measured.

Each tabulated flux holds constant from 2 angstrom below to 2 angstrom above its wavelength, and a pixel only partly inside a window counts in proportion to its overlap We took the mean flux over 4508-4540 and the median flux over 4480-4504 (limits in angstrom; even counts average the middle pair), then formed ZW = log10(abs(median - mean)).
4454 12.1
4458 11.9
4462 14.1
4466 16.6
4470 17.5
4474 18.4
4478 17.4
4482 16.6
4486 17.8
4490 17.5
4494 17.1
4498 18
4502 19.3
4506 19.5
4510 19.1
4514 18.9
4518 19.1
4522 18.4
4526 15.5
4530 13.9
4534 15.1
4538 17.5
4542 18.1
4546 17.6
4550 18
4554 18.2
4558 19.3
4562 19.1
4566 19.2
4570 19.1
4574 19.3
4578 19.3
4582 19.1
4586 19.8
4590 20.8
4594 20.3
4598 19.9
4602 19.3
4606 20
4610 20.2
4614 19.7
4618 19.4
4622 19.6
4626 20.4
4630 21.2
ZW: -0.33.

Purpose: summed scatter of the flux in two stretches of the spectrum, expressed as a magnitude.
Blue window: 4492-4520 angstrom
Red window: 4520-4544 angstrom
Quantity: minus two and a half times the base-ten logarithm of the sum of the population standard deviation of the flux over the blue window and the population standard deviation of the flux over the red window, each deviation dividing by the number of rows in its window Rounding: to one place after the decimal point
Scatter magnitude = -1.0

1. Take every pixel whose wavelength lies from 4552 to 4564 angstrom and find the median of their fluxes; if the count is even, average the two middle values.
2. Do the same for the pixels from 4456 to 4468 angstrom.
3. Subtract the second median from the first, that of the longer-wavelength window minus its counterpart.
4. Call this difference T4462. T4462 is 5.0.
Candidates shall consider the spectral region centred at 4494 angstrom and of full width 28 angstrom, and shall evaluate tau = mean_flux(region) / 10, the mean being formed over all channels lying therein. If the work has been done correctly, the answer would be 1.80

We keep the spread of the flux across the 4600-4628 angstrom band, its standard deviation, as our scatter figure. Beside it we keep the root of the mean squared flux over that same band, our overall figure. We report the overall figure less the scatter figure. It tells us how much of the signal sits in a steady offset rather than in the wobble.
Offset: 19.4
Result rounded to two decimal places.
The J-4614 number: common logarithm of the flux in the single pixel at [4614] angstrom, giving 1.29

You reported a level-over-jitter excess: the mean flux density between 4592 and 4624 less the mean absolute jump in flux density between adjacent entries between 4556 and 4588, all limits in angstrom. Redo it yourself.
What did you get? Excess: 19.6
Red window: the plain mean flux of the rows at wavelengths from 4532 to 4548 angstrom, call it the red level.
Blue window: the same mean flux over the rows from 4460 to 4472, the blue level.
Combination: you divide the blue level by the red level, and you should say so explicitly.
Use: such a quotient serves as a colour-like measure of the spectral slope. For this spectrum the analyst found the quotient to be 0.94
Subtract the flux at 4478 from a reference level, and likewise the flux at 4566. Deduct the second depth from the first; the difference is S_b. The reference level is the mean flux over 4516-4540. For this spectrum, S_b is 1.8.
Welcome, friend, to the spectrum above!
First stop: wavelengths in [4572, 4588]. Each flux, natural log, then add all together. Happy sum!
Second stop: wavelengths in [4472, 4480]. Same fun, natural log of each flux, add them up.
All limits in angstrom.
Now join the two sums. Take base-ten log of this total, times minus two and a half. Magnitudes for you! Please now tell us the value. -3.12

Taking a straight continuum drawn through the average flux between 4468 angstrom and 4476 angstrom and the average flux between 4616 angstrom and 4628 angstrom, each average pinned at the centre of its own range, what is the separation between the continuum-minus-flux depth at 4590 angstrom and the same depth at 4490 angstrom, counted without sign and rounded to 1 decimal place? 2.1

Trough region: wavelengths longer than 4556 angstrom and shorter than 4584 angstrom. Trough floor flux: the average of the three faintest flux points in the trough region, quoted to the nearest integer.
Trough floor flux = 19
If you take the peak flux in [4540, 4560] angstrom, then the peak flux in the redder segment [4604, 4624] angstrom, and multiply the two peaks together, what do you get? 390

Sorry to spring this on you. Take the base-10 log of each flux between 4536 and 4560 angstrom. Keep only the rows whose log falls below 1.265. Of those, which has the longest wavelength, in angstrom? 4554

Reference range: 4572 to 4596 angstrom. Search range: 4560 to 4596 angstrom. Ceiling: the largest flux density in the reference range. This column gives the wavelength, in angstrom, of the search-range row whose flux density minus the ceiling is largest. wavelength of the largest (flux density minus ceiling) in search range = 4590 angstrom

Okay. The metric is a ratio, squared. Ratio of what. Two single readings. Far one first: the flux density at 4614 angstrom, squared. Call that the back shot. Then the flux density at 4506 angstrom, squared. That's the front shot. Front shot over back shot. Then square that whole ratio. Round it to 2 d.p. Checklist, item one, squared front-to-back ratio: 0.96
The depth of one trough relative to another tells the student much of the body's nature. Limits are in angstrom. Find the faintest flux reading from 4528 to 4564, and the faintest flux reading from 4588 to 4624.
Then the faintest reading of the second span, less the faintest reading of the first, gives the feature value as 5.4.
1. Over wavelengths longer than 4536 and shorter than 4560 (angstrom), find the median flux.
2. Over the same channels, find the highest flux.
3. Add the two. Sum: 37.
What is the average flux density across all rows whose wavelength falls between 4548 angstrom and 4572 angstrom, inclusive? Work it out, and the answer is 18.8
